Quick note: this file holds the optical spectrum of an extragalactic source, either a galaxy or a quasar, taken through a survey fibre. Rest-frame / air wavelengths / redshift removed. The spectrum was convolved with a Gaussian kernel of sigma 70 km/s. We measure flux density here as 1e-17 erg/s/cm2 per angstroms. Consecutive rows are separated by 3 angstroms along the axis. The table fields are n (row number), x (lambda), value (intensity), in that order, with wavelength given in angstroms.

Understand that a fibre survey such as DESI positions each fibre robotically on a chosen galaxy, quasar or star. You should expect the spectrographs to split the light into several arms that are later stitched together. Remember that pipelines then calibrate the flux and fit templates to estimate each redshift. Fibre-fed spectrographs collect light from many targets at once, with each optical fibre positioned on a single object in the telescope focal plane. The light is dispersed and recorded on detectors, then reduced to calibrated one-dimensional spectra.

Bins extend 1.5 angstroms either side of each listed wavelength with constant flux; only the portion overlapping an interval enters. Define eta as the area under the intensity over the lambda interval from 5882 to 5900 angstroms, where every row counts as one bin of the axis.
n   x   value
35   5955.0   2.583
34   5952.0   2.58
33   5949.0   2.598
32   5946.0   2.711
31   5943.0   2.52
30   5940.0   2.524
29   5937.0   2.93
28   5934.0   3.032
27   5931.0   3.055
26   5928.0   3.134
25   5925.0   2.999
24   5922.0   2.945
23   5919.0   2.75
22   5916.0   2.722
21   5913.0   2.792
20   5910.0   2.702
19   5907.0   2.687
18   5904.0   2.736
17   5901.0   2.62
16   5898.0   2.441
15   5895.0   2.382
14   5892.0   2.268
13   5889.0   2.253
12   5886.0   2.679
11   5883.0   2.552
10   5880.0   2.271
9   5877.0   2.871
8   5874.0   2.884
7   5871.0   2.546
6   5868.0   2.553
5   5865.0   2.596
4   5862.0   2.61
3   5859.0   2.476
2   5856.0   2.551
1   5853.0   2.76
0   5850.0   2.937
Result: 43.8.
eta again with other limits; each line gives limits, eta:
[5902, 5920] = 49.1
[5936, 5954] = 47.4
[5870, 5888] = 47.3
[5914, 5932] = 52.7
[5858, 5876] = 47.2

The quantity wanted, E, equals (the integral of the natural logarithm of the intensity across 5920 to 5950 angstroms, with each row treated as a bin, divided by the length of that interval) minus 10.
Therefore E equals -8.957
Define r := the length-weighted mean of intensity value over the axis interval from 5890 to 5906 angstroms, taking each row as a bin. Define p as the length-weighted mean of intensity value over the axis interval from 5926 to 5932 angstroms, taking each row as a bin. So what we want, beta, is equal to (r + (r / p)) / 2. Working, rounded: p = 3.1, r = 2.49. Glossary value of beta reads 1.65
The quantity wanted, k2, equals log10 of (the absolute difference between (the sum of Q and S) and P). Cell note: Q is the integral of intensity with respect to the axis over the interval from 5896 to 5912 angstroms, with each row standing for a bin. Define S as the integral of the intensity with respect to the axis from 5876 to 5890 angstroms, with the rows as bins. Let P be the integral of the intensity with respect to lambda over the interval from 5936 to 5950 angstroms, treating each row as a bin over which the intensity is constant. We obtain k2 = 1.61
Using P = 37.1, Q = 42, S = 35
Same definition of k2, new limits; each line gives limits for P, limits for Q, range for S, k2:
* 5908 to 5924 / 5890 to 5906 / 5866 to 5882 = 1.57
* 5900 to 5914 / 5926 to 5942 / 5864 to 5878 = 1.67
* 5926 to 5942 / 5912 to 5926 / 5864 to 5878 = 1.49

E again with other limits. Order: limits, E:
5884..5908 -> -9.084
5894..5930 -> -8.990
